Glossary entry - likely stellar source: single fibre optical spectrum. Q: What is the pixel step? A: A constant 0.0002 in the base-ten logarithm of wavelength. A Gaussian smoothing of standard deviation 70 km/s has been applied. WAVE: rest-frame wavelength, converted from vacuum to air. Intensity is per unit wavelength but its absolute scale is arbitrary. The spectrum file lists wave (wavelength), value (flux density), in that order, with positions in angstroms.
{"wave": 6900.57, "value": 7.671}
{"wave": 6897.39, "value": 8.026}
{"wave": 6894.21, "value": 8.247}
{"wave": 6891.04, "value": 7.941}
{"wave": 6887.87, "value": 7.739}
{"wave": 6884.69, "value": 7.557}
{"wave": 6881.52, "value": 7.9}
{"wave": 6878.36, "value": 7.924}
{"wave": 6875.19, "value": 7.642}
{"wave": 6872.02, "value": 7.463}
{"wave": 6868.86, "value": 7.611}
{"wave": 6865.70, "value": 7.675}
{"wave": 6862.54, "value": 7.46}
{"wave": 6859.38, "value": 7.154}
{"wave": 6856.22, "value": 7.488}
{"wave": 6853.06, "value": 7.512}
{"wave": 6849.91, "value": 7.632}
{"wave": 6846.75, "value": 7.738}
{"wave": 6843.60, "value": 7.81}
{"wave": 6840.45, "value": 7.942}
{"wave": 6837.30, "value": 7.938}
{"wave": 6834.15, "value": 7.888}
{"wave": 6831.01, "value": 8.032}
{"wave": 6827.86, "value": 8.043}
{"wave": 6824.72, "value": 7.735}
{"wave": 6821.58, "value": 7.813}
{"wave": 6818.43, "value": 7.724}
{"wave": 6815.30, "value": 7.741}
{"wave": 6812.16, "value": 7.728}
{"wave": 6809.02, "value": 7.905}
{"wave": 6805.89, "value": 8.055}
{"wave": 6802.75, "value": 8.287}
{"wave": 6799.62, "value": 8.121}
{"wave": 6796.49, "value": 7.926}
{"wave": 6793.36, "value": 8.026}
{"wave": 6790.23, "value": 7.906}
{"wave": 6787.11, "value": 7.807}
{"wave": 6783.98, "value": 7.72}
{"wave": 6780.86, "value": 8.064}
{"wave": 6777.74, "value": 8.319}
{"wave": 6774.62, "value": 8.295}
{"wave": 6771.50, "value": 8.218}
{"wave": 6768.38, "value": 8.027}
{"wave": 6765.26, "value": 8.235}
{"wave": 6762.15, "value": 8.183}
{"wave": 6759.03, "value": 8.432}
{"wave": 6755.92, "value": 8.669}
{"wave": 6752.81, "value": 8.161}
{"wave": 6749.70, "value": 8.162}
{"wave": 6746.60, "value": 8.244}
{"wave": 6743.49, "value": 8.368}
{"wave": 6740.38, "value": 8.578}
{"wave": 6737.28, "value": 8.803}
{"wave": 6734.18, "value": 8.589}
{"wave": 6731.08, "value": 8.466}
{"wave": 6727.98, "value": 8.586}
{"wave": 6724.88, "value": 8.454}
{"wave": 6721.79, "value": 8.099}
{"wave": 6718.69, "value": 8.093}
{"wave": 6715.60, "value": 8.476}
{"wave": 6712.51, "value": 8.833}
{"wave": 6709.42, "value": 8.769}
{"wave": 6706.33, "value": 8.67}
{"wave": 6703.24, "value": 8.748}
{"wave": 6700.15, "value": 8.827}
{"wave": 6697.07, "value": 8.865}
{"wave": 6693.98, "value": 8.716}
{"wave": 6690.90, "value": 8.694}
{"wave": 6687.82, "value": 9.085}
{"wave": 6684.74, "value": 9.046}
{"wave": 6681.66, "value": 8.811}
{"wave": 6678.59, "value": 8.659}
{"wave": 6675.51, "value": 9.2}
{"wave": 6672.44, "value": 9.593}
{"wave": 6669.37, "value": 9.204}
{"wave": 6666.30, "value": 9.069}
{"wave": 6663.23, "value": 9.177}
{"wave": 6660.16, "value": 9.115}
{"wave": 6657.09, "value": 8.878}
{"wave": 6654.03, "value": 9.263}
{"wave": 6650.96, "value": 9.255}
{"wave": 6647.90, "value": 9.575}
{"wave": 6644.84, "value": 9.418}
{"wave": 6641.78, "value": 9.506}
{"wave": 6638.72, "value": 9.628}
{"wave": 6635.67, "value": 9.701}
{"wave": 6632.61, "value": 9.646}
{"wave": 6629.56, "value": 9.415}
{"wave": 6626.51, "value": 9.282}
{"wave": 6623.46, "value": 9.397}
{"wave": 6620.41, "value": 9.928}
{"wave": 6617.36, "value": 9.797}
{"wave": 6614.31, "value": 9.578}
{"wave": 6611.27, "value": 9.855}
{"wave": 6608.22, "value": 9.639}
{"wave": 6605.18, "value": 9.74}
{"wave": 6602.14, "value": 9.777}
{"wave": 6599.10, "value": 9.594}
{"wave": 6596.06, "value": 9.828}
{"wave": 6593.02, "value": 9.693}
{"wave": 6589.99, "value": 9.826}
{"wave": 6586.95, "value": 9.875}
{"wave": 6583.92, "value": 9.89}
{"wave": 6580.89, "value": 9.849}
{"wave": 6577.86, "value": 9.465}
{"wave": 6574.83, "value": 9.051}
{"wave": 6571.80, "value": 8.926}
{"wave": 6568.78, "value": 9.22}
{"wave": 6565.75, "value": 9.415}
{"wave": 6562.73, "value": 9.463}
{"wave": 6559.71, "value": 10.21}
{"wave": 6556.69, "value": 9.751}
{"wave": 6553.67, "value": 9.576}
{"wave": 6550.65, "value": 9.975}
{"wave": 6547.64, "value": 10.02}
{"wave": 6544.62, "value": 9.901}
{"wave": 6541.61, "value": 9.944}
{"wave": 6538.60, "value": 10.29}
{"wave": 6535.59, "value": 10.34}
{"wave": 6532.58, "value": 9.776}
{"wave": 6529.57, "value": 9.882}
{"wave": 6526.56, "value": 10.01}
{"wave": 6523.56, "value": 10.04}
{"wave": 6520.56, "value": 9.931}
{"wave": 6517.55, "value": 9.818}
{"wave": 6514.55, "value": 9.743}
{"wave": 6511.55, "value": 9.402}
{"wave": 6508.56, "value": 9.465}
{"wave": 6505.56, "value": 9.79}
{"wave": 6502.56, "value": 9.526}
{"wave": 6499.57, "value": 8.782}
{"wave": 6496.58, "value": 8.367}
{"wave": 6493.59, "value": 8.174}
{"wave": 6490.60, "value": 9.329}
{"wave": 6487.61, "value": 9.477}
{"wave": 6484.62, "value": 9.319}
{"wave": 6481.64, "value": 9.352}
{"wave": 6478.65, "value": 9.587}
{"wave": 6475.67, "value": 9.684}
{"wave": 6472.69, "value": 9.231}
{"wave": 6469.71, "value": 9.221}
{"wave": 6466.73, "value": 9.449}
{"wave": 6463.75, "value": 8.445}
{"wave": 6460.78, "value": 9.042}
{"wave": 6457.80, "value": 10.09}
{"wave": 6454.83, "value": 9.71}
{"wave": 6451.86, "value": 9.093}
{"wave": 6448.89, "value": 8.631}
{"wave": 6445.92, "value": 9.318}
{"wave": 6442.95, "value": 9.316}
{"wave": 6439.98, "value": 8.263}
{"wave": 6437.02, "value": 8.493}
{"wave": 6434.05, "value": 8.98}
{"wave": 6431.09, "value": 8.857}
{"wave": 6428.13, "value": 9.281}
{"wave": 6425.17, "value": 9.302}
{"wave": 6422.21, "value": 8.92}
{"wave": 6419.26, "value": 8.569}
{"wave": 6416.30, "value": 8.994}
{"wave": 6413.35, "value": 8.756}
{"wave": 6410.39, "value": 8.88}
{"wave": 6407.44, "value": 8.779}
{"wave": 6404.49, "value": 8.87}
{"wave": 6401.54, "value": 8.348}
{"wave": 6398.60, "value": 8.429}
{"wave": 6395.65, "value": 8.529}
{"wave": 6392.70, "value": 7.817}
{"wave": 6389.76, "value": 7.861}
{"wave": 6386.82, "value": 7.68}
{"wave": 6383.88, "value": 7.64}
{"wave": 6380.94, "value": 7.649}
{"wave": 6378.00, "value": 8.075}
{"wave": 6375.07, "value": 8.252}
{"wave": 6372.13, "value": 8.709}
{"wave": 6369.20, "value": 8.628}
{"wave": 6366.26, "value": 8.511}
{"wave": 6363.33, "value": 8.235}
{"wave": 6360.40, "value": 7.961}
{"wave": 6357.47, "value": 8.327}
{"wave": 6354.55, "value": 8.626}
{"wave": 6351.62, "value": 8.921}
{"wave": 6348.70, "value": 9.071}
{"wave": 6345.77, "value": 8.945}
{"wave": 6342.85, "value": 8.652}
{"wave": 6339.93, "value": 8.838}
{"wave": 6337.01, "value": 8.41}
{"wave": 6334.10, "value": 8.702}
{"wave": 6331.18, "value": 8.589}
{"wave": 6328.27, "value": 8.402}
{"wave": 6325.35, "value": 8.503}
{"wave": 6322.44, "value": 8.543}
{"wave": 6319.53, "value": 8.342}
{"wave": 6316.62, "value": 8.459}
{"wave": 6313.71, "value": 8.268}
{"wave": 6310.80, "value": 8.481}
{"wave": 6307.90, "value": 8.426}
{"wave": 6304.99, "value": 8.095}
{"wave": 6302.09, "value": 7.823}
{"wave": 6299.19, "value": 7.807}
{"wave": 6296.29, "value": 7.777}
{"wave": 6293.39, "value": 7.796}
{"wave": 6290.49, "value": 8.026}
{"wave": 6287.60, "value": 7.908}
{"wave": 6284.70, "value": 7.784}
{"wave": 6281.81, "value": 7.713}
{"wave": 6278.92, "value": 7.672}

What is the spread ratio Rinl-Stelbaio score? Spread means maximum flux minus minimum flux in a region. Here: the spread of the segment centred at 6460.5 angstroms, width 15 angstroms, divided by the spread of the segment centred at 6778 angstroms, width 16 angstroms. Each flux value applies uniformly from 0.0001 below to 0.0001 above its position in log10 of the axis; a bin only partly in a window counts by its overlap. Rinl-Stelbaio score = 2.7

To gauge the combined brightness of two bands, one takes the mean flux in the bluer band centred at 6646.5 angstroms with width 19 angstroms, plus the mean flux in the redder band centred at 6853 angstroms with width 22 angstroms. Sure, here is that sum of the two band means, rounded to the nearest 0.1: 17.0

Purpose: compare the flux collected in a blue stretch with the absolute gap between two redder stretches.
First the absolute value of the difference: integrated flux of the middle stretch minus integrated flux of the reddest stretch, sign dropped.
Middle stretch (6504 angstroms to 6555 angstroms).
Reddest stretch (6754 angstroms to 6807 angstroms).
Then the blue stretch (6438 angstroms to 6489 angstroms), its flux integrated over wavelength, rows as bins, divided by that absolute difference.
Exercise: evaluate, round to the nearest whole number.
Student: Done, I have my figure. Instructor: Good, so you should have 6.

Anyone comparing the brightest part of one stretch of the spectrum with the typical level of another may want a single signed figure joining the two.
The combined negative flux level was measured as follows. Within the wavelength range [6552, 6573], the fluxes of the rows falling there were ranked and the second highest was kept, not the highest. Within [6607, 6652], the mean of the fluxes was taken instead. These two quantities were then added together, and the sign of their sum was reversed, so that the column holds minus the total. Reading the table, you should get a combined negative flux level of -19.3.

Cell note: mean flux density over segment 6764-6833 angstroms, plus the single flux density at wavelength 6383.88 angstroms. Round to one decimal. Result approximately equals 15.6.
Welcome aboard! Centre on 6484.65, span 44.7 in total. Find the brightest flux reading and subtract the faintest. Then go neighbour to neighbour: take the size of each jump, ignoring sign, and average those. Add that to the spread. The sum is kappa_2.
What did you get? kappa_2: 1.98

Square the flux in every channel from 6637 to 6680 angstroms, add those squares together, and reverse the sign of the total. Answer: -1200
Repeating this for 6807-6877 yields -1310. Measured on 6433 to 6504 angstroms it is -2002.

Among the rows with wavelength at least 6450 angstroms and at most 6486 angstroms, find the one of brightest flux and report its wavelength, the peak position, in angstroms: 6457.80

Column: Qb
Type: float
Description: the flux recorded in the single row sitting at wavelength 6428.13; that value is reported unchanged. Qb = 9.281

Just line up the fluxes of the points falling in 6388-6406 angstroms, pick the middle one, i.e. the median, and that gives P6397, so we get 8.4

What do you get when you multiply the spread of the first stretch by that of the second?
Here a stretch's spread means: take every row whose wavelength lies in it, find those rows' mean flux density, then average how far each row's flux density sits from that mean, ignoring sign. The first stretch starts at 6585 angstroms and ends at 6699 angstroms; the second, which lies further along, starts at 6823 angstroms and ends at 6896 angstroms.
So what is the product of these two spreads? 0.06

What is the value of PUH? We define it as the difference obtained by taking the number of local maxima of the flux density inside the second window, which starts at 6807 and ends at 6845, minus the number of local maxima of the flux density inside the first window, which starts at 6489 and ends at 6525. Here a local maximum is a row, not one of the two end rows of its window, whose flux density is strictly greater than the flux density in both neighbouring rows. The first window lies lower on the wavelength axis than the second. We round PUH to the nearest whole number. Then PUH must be 3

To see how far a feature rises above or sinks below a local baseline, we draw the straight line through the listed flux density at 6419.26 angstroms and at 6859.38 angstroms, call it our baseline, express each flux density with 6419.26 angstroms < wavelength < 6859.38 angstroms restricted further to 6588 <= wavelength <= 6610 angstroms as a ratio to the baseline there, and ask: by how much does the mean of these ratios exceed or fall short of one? 0.217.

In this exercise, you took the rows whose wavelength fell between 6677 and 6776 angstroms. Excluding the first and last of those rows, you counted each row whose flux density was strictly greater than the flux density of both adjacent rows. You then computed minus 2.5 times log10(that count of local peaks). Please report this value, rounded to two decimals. -2.11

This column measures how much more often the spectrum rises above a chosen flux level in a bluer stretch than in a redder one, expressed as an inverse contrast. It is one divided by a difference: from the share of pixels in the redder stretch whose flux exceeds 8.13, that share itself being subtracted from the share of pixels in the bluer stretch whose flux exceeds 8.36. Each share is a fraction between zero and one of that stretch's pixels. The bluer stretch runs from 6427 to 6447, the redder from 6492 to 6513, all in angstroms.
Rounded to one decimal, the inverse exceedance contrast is -7.0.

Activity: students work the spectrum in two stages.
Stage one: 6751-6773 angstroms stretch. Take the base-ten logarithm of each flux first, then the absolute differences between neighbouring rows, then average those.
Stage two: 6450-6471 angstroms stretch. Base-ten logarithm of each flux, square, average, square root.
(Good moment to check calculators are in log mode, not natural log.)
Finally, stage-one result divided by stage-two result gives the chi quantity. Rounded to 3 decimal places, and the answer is 0.013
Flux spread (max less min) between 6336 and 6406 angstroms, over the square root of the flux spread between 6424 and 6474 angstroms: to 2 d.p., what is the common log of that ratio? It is 0.02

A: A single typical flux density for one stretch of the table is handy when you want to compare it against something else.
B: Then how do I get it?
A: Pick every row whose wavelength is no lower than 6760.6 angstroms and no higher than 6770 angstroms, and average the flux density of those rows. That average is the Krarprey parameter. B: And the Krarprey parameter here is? 8.15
